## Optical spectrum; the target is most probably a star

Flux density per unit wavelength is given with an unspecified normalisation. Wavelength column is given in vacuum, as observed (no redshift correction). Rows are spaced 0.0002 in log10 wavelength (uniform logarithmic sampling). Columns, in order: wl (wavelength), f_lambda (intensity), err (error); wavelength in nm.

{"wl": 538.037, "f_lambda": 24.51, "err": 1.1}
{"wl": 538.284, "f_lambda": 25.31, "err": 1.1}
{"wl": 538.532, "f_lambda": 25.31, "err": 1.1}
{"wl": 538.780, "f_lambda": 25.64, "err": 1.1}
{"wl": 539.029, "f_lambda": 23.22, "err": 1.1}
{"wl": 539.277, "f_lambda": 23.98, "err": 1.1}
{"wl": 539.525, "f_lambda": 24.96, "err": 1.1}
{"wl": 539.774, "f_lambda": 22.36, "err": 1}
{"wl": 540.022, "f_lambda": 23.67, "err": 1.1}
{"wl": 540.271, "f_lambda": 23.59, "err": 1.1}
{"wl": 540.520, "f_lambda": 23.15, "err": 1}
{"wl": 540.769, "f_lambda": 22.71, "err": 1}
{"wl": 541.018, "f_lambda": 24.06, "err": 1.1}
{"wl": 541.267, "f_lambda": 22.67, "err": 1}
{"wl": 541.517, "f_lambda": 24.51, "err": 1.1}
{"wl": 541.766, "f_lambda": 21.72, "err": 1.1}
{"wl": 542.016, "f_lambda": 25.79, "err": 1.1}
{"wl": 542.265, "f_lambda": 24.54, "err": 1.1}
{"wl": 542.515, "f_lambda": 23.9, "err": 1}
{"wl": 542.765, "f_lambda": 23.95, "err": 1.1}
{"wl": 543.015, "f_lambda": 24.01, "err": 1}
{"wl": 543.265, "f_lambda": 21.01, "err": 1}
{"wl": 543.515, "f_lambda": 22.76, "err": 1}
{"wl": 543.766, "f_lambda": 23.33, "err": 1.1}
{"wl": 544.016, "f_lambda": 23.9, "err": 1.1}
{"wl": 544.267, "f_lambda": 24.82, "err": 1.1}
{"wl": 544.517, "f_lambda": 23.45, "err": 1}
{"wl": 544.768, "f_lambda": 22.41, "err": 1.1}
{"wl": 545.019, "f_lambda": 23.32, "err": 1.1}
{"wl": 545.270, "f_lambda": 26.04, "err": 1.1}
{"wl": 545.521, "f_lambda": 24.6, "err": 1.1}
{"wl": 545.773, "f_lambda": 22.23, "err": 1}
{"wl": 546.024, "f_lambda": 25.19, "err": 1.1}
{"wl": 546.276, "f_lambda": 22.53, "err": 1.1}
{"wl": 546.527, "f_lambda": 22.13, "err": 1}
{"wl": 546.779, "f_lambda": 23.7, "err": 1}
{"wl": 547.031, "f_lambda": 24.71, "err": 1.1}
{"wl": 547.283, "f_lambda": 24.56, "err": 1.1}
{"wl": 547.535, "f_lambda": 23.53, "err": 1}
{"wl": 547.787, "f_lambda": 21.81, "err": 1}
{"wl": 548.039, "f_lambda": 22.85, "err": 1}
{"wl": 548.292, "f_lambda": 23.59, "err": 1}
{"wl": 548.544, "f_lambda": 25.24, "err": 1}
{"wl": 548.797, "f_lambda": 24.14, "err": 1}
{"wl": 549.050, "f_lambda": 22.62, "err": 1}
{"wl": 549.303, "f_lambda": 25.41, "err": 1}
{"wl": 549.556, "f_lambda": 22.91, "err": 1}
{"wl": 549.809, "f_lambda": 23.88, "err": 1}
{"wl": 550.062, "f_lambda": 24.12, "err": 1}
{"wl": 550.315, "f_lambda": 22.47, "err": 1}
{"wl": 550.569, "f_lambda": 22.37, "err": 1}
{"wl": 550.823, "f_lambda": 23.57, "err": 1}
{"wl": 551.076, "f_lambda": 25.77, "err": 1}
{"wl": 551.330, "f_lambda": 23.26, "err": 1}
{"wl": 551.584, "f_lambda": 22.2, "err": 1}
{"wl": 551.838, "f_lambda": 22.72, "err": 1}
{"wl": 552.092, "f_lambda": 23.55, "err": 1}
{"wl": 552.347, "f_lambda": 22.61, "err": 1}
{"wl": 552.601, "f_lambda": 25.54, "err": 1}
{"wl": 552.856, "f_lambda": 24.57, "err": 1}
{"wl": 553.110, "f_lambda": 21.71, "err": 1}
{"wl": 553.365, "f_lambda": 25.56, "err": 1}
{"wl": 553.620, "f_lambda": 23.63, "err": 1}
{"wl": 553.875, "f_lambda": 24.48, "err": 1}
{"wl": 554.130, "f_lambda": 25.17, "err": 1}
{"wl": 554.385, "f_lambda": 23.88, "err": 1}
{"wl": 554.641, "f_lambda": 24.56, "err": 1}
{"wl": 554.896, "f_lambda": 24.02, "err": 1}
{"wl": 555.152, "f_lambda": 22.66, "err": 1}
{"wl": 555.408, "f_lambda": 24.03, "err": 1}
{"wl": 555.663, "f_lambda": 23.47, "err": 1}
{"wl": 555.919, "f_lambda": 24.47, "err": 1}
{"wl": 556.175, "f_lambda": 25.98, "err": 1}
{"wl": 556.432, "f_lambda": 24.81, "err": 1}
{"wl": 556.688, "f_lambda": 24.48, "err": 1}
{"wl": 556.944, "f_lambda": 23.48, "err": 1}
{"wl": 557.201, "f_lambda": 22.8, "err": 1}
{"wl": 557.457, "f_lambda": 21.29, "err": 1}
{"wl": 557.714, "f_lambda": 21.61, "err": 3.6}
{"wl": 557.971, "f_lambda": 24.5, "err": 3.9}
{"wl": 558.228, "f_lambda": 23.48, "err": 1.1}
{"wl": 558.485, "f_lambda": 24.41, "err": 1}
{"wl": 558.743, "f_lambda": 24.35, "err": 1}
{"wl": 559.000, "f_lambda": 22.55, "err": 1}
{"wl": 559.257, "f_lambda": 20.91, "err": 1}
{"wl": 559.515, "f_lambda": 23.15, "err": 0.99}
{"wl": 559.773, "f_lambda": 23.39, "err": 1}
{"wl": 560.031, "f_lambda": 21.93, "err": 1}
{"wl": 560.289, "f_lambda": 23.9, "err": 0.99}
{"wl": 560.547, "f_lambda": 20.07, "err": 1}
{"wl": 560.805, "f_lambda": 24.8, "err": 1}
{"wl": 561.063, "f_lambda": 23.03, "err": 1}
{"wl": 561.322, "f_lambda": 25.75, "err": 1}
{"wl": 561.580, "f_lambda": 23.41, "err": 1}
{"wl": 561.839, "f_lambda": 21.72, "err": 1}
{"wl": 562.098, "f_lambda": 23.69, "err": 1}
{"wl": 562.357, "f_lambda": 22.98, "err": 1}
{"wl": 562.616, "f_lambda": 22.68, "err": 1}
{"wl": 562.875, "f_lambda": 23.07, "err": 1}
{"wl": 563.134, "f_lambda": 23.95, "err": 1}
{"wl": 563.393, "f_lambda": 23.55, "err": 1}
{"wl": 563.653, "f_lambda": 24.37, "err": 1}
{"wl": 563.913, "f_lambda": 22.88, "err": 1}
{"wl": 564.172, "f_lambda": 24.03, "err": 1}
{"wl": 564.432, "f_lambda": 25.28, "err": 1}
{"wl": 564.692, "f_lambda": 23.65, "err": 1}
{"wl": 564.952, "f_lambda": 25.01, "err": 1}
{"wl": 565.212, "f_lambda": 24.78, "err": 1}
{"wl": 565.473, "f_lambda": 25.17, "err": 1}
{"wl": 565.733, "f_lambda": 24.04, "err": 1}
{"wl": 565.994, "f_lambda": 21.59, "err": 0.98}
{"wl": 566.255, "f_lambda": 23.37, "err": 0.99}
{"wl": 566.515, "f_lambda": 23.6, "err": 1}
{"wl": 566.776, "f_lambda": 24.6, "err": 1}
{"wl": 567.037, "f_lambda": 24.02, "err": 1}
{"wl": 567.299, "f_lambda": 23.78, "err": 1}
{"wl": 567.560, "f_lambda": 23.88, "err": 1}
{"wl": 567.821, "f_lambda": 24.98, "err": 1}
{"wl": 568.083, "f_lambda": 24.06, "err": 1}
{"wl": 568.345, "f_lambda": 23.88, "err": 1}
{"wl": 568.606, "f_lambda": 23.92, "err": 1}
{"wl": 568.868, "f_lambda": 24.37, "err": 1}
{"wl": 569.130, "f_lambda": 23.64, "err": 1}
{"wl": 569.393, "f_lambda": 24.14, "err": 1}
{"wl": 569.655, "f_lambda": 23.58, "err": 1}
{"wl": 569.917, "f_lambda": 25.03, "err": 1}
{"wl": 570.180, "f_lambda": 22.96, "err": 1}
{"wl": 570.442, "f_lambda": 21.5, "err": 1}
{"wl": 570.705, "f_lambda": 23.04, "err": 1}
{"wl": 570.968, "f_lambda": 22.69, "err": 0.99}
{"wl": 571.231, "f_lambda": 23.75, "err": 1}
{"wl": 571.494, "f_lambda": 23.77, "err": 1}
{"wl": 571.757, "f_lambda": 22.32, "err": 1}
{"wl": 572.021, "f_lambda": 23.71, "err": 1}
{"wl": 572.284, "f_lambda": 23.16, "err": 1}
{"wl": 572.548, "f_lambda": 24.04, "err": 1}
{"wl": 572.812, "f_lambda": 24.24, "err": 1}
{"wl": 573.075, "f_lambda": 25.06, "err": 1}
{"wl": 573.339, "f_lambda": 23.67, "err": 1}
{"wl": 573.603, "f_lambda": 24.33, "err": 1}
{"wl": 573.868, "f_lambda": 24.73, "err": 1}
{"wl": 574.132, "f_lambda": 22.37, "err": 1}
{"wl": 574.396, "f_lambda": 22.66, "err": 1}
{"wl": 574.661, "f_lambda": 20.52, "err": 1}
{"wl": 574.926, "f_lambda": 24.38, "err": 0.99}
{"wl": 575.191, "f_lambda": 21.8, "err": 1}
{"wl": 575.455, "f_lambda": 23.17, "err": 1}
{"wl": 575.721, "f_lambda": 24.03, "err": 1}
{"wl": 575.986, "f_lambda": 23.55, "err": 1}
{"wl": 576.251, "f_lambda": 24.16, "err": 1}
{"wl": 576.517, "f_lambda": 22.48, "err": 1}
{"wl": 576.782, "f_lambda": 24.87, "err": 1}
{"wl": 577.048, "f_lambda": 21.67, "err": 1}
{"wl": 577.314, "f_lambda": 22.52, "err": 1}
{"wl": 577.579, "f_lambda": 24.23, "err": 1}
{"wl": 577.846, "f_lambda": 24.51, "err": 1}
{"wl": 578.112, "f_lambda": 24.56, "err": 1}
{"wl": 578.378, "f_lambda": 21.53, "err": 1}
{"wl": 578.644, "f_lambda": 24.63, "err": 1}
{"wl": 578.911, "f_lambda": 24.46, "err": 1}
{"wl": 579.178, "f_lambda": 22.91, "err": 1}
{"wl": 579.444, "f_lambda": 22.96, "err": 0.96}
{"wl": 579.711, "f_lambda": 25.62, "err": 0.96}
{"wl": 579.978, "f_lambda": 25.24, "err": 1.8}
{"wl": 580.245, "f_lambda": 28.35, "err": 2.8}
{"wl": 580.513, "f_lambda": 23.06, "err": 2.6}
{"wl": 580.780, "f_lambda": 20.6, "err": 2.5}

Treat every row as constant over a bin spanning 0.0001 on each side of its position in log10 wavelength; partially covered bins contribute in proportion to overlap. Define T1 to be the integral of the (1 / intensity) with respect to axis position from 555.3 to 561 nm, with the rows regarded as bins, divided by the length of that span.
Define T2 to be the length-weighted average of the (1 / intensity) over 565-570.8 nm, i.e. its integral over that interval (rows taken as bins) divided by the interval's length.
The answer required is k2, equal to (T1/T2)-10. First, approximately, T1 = 0.0430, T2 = 0.0420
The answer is -8.98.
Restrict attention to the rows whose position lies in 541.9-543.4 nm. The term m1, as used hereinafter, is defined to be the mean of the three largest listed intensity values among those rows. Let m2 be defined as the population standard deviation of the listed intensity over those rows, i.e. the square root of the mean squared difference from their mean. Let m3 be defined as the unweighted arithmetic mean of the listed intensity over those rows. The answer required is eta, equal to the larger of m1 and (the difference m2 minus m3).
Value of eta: 24.8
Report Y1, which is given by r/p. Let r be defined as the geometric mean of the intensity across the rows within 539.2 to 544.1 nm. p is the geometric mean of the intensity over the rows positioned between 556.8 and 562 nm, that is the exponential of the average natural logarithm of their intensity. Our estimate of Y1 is 1.02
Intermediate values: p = 23.0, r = 23.5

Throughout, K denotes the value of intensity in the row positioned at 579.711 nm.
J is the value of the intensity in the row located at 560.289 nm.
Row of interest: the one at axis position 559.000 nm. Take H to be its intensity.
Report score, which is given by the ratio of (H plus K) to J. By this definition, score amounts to 2.02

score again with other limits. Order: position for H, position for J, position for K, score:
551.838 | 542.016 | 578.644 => 1.84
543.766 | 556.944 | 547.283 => 2.04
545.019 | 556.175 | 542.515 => 1.82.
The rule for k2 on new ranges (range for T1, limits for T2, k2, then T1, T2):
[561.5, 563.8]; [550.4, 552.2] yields -9.00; 0.0430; 0.0430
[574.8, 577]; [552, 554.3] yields -8.97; 0.0427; 0.0416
